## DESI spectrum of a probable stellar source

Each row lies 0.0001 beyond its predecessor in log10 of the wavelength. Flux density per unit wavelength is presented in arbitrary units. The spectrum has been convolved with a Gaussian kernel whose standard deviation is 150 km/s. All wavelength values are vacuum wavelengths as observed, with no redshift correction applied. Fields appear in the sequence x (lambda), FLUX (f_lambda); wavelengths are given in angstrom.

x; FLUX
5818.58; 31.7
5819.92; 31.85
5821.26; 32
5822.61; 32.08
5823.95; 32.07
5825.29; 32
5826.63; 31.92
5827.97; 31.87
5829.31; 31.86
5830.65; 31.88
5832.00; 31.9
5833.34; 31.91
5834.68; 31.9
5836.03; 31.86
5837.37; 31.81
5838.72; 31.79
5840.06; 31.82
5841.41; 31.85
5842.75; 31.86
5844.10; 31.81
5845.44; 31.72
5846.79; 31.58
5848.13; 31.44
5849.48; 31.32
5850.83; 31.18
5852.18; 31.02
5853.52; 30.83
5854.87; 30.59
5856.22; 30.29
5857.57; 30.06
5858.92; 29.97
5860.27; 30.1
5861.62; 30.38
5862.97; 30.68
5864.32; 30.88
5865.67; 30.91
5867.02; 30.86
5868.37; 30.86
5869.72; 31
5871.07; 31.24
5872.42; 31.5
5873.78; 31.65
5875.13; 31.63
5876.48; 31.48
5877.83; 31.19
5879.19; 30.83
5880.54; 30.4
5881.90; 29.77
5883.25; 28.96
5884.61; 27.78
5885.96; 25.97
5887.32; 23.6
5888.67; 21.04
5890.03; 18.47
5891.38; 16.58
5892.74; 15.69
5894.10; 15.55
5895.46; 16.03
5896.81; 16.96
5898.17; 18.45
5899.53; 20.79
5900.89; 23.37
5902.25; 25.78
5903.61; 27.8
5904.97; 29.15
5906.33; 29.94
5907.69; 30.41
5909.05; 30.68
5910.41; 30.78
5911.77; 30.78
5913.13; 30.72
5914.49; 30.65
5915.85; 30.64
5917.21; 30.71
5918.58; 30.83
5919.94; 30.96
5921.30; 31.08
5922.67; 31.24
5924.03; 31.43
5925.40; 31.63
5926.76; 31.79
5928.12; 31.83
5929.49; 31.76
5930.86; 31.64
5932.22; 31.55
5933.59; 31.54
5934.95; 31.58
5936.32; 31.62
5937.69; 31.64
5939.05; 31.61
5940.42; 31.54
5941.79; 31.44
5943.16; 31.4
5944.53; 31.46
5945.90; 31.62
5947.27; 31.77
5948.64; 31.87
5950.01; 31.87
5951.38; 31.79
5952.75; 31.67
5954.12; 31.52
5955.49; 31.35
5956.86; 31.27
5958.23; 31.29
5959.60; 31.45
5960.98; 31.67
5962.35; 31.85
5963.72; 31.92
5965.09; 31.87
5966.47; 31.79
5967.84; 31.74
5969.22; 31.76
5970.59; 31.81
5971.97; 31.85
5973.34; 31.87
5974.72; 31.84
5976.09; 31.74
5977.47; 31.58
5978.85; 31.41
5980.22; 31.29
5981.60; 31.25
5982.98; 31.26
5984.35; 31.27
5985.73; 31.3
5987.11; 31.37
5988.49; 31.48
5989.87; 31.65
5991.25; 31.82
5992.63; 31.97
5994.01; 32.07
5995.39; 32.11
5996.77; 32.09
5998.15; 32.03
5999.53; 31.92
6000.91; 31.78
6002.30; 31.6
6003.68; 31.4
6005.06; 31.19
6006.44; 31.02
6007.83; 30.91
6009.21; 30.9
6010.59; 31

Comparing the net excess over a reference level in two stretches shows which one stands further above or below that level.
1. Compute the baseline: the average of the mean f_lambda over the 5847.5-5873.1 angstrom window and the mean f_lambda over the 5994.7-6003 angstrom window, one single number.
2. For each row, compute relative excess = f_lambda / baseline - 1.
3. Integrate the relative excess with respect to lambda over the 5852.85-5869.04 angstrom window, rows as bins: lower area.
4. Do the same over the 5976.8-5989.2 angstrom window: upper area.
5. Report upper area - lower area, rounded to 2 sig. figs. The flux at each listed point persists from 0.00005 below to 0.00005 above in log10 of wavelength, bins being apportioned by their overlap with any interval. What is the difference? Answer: 0.42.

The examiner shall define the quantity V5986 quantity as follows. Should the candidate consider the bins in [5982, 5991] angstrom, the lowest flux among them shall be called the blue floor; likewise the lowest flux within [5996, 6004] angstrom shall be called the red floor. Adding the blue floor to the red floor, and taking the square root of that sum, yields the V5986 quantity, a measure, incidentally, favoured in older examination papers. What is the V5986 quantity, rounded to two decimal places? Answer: 7.92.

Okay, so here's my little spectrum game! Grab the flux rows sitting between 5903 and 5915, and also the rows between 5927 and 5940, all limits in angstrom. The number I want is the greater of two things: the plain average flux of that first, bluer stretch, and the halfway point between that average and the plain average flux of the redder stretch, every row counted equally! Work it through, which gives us 30.9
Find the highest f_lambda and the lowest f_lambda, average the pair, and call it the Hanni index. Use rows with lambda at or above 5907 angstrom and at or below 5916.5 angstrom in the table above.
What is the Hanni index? 30.6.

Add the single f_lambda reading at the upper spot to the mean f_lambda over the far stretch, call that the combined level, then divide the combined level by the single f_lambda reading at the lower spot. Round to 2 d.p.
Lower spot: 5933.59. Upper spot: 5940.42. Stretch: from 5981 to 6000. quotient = 2.00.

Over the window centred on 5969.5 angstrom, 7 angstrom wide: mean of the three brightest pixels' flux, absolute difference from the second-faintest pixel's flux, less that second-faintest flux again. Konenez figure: -31.7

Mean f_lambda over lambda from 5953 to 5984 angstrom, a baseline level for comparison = 31.6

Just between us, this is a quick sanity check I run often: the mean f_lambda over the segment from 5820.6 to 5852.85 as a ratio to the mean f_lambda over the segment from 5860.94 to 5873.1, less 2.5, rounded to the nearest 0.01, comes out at -1.47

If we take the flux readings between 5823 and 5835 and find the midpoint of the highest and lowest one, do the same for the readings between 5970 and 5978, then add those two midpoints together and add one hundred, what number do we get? 164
